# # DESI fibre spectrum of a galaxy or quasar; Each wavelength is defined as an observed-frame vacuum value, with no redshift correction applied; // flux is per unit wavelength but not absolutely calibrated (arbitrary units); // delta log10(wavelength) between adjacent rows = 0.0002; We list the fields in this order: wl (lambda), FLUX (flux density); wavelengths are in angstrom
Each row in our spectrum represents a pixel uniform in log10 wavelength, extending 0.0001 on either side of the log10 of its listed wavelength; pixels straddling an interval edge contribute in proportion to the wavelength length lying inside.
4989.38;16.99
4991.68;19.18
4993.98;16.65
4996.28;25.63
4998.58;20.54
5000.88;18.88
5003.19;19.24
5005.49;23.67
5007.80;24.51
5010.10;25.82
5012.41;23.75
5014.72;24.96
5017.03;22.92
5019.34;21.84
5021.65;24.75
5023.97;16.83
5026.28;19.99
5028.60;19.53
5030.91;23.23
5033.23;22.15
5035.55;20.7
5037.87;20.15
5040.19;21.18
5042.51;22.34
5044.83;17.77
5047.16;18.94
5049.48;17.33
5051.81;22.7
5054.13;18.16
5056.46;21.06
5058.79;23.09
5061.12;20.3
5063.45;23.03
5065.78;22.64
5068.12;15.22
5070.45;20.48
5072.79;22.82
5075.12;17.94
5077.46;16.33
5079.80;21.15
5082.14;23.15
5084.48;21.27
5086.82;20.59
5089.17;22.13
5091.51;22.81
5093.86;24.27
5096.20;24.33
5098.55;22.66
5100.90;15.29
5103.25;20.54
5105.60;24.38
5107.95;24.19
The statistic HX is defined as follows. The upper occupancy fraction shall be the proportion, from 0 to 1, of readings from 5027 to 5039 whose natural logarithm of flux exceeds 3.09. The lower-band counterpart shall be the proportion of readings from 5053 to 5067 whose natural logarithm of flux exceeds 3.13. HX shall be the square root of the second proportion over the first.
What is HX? 0.91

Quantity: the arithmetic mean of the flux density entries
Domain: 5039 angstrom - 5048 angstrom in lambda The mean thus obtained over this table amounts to 20.1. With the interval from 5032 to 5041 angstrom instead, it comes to 21.0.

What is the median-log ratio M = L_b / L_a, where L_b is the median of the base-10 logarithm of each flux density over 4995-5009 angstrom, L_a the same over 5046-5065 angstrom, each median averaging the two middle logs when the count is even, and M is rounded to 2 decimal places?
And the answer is 1.02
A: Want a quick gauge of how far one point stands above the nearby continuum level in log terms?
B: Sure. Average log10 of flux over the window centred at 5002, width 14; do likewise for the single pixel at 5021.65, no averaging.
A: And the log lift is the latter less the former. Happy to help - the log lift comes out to 0.05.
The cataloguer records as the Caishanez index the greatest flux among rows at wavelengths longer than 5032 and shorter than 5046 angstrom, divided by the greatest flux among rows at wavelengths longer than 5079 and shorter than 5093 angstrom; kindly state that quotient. 0.97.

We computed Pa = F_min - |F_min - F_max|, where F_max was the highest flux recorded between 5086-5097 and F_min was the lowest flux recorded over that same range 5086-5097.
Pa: 17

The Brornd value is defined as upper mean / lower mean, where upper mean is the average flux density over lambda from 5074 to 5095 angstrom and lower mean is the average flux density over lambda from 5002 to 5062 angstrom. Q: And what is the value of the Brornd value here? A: 0.98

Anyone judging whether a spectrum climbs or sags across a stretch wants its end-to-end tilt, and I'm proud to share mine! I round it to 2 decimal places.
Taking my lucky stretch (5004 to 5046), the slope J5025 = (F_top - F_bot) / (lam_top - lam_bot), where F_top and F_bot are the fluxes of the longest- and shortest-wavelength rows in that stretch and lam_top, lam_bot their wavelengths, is -0.15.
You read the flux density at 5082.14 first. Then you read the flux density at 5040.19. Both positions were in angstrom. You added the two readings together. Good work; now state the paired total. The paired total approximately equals 44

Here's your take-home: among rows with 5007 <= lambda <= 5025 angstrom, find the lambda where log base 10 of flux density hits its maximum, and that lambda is 5010.10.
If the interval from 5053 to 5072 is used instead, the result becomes 5058.79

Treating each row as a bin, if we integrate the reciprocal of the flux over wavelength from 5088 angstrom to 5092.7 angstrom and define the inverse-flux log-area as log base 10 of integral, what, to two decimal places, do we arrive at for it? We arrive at -0.68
